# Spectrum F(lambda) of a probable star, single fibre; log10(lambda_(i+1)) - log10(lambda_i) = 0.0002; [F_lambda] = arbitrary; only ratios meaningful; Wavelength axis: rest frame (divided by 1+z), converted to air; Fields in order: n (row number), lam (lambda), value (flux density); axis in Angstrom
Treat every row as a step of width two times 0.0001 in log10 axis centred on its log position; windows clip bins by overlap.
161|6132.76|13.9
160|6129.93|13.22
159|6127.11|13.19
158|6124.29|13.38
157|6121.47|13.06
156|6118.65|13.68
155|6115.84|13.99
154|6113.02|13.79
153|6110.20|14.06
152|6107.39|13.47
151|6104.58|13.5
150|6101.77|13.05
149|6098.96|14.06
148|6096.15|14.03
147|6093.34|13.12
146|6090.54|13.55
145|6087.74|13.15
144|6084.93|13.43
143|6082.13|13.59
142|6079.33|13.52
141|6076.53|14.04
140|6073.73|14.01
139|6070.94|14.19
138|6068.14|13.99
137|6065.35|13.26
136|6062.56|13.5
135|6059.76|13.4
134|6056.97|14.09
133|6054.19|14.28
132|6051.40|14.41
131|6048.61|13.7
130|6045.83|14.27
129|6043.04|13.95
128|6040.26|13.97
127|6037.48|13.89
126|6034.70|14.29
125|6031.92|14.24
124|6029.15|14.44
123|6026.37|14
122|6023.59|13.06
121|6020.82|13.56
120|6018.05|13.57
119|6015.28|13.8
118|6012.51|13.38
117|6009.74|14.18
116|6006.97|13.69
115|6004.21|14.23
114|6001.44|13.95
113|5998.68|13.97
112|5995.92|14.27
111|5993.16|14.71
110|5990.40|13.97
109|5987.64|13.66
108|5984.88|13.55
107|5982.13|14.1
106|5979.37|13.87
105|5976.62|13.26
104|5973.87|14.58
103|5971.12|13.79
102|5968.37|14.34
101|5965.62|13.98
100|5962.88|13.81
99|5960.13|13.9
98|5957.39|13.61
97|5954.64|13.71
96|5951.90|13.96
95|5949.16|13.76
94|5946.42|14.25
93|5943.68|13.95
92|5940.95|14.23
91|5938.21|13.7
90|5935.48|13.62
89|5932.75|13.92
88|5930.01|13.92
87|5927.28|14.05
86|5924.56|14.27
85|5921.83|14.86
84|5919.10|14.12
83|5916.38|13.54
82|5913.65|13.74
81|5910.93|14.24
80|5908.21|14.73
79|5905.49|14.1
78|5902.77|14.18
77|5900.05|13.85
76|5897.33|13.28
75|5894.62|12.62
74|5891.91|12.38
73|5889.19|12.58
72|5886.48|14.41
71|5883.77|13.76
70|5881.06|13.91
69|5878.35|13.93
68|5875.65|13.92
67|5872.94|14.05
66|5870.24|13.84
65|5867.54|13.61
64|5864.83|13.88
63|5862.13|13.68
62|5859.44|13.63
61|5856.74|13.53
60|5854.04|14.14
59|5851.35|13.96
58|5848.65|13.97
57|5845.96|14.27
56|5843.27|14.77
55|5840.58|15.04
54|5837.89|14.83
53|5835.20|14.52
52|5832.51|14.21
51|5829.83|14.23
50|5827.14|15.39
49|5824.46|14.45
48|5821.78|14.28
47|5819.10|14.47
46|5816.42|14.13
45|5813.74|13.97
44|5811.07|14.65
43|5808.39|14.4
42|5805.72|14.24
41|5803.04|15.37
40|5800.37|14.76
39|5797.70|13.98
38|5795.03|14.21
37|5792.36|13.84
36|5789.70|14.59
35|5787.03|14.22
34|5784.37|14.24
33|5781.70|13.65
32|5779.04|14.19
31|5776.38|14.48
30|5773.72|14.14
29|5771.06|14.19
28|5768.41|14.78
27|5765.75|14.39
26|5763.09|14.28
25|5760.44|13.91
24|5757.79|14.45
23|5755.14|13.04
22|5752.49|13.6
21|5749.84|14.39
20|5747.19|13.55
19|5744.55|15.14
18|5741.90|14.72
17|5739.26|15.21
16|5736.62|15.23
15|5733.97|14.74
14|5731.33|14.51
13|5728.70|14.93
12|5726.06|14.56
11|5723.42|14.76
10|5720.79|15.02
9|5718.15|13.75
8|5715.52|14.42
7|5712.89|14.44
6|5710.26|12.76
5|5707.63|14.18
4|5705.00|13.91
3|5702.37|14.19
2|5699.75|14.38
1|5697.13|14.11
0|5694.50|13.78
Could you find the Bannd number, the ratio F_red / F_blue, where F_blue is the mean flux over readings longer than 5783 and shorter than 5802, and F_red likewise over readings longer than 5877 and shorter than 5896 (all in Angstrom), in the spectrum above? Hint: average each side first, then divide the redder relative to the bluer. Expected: 0.94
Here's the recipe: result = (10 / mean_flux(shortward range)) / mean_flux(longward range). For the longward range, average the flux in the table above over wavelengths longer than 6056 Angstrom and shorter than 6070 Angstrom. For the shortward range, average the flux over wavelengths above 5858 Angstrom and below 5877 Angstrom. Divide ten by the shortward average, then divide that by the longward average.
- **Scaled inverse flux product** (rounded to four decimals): 0.0531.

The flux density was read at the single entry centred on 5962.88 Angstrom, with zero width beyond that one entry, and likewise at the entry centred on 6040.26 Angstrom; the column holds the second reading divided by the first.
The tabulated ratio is 1.01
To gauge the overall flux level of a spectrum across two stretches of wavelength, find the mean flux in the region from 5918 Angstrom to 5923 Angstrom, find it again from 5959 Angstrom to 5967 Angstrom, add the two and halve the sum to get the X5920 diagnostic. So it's 14.19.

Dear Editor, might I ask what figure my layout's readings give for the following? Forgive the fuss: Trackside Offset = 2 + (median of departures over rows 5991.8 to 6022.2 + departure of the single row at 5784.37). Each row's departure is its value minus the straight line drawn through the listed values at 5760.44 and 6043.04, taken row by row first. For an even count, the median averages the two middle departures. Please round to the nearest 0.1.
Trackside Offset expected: 2.3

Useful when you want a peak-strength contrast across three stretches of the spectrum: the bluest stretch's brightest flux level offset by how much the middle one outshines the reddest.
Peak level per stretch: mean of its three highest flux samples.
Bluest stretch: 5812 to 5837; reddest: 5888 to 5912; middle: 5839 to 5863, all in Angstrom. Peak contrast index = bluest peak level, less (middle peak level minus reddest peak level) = 14.48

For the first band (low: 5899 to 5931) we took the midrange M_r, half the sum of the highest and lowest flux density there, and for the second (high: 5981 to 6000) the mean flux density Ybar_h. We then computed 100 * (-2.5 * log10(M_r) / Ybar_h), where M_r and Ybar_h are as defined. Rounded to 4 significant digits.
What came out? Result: -20.53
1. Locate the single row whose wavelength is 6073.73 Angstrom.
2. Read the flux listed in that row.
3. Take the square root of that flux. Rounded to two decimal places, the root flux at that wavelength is 3.74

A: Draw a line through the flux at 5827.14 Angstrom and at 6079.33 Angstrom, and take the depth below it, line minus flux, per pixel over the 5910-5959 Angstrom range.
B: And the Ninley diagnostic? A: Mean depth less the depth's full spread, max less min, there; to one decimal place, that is -0.7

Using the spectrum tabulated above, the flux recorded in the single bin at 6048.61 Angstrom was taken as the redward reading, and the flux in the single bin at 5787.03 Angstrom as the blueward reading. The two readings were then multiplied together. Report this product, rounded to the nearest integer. 195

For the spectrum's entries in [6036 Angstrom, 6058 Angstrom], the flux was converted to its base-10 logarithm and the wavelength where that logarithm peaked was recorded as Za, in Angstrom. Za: 6051.40 Angstrom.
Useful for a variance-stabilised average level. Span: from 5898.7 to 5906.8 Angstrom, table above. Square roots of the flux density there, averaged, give 3.75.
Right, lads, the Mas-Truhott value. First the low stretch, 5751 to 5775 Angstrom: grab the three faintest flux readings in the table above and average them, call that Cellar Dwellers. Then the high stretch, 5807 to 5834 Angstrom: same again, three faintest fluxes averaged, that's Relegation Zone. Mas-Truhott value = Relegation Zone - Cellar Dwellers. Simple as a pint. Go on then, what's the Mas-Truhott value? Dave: 0.6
